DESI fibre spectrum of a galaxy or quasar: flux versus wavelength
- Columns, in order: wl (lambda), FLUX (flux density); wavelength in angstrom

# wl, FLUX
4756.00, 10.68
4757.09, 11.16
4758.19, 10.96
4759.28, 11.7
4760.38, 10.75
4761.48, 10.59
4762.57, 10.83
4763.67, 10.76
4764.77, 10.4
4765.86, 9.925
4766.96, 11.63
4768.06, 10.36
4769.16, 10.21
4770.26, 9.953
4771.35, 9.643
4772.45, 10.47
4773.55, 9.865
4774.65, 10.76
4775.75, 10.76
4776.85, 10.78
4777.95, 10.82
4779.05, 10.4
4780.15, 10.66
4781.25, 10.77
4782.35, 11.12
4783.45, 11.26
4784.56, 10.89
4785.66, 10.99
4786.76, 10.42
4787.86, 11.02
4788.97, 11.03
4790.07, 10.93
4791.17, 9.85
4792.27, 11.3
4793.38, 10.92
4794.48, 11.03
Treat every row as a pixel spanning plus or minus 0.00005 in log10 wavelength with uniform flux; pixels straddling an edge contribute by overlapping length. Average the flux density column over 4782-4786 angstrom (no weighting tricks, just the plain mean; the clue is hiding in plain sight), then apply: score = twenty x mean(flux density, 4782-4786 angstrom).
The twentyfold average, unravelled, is 221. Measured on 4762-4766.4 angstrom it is 210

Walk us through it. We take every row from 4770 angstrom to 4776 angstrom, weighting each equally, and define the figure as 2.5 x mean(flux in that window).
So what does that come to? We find 25.6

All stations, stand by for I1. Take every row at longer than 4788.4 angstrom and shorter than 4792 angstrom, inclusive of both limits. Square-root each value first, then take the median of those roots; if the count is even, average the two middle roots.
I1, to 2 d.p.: 3.31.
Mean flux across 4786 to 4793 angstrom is 10.8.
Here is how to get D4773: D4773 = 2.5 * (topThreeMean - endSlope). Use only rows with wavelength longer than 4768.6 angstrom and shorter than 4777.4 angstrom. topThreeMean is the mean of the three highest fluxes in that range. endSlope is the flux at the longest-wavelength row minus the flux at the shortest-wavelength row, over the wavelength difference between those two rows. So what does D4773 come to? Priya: 26.7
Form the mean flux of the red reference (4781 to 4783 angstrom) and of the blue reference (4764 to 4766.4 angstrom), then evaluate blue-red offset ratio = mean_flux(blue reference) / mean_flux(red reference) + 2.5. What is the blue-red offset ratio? 3.43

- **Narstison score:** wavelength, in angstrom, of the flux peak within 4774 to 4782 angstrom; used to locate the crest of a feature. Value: 4777.95 angstrom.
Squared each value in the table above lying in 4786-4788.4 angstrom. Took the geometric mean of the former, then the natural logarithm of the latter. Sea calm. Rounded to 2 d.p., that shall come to 4.74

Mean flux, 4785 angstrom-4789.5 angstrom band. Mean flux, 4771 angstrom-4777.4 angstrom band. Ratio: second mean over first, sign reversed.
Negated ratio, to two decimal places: -0.96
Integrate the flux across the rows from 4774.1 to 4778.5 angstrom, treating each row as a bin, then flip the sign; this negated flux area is -47.4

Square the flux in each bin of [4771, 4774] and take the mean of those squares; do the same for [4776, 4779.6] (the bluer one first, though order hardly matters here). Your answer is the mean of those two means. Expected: 107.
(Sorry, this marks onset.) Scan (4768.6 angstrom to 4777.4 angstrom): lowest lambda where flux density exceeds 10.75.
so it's 4774.65 angstrom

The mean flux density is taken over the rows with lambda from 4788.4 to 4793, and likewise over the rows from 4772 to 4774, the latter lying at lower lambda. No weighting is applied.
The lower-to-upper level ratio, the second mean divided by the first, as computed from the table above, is 0.94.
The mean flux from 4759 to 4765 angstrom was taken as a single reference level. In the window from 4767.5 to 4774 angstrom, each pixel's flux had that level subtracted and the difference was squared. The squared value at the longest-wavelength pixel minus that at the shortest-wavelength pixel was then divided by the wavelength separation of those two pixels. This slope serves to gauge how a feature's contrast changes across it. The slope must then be 0.13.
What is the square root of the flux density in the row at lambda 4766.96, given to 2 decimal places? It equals 3.41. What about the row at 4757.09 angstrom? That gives 3.34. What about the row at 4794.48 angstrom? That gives 3.32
